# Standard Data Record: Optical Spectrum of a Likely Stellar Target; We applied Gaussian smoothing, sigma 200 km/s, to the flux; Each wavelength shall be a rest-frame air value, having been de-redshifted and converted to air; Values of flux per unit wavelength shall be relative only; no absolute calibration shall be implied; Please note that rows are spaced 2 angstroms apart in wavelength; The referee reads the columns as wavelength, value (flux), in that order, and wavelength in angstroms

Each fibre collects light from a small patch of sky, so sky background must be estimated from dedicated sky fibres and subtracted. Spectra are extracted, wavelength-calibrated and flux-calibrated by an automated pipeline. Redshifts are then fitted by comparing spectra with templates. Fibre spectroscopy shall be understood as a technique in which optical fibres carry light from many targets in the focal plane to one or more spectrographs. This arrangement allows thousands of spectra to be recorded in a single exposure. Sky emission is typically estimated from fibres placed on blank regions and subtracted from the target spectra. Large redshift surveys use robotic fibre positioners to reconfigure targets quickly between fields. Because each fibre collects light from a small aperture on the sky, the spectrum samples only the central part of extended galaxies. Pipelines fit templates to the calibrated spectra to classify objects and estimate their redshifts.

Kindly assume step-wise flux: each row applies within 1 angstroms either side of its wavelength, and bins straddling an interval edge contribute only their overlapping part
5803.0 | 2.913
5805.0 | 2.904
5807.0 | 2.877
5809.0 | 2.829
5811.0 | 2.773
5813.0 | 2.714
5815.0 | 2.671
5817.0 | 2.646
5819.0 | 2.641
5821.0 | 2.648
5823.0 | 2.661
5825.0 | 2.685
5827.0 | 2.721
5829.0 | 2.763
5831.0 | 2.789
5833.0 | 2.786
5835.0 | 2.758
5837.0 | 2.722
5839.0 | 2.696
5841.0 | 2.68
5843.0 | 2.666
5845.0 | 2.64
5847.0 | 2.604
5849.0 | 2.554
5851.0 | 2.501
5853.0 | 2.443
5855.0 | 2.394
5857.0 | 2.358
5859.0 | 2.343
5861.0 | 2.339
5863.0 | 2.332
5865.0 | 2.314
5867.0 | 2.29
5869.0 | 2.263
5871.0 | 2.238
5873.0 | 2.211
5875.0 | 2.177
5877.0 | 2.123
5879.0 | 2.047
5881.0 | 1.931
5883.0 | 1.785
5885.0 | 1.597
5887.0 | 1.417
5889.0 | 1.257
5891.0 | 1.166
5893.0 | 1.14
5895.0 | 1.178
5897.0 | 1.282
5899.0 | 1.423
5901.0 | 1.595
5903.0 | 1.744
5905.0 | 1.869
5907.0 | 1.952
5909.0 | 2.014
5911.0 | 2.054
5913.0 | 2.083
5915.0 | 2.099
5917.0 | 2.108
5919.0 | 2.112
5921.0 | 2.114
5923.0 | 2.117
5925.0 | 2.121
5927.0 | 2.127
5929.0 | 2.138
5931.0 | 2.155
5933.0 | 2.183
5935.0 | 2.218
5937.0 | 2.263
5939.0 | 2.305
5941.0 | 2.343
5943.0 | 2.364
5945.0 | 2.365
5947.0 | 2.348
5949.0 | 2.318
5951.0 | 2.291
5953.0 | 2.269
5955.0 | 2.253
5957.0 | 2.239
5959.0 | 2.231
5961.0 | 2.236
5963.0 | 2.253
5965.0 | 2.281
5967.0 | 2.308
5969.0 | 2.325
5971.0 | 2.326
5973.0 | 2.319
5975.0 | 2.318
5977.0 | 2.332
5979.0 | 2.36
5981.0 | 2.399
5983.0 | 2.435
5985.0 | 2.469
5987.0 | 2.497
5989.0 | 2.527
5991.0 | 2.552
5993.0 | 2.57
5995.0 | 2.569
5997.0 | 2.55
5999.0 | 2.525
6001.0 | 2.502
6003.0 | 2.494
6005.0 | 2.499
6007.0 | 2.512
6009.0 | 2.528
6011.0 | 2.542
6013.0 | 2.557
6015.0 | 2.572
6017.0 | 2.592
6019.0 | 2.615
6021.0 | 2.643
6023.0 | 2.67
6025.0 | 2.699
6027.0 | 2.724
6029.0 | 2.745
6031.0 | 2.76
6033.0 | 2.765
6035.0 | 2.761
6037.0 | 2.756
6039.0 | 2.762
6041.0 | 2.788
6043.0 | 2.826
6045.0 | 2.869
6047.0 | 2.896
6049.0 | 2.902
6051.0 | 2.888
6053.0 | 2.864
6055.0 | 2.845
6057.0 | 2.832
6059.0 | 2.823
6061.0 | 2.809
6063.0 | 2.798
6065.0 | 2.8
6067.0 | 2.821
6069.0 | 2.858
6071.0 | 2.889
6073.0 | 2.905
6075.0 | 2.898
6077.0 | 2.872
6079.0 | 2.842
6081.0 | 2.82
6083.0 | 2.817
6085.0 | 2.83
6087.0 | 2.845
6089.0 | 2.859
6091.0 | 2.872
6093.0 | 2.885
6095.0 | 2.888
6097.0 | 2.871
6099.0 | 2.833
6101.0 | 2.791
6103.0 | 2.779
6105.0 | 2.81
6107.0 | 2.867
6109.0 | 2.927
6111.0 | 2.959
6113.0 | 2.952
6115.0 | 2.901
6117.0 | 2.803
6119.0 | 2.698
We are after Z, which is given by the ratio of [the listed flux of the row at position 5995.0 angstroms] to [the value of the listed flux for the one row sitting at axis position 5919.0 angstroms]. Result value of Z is 1.22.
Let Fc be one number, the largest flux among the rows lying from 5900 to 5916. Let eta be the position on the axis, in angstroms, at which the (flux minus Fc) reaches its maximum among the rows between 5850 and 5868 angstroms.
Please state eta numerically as 5851.0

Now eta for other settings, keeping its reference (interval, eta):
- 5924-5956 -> 5945.0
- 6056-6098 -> 6073.0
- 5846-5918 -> 5847.0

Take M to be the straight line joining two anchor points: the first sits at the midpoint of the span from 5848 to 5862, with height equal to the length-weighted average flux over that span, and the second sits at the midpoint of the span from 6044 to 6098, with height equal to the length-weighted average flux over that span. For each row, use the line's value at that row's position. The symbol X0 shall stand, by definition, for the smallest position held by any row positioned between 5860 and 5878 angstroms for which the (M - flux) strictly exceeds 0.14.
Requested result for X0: 5867.0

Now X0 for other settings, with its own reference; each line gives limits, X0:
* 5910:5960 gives 5911.0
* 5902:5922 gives 5903.0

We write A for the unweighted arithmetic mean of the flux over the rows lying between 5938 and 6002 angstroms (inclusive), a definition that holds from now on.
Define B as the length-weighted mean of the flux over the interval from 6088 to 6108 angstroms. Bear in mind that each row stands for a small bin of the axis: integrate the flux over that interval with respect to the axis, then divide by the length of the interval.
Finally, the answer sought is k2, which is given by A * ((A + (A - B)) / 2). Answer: 2.3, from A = 2.37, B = 2.85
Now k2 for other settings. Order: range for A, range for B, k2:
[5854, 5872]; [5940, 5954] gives 2.7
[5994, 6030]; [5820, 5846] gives 3.2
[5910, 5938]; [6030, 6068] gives 1.5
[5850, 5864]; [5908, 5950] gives 3.1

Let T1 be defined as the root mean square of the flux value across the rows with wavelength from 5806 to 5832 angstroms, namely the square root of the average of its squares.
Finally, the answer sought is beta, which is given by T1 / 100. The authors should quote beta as 0.0273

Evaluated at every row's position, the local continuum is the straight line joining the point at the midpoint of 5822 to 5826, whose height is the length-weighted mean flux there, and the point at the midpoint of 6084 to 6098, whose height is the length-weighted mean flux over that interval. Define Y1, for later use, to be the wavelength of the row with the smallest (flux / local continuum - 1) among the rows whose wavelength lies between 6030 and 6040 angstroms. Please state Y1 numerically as 6037.0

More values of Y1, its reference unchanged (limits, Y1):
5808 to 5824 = 5819.0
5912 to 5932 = 5913.0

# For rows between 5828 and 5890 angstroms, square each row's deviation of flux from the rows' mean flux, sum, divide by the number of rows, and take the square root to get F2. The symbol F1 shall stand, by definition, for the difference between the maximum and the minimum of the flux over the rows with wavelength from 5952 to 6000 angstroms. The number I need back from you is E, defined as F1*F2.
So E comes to 0.132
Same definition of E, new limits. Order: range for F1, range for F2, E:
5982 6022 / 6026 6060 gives 0.012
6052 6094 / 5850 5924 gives 0.042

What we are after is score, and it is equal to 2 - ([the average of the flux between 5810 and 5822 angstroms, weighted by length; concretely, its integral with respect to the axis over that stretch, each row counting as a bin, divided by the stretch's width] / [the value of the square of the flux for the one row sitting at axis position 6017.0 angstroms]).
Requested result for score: 1.60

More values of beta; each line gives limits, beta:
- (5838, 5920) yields 0.0210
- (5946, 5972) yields 0.0228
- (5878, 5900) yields 0.0151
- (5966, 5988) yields 0.0237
